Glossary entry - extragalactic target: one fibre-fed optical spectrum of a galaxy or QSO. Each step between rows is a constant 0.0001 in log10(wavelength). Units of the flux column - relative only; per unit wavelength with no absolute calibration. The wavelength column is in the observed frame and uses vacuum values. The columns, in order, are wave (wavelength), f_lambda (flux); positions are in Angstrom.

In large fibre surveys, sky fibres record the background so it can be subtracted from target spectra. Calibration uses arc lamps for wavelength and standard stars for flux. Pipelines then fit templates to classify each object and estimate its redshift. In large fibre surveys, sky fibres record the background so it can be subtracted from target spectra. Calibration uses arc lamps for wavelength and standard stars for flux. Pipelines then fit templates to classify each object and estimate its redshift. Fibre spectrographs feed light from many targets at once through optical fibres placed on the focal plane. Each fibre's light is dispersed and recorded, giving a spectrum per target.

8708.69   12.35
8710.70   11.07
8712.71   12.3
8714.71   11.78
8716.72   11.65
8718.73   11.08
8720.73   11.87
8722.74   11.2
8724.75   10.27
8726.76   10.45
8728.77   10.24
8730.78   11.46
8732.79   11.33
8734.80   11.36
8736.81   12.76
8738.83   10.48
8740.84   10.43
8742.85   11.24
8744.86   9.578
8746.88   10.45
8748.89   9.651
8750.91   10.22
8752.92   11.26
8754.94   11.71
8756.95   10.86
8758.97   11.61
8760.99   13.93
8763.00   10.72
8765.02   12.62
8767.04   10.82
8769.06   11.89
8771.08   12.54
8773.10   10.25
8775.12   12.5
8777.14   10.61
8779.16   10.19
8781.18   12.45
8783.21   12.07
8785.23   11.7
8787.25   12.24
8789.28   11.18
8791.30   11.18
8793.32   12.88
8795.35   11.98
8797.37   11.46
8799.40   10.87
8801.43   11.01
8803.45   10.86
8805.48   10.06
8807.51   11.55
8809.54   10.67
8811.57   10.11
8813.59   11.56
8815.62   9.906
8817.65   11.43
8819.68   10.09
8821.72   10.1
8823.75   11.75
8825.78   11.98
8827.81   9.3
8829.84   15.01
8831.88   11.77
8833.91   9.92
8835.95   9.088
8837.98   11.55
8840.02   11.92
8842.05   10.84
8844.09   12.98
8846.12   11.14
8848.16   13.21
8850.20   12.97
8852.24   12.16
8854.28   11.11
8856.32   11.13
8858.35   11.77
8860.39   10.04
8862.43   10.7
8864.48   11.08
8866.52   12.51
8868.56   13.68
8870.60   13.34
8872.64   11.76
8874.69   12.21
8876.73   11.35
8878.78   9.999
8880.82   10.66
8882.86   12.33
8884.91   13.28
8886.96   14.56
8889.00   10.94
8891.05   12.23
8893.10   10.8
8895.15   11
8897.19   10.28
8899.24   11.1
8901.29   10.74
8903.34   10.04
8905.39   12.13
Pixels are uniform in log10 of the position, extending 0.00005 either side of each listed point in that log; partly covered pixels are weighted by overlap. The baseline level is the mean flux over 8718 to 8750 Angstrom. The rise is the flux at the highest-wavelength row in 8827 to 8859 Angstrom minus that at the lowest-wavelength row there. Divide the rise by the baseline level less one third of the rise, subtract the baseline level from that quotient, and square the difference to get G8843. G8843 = 113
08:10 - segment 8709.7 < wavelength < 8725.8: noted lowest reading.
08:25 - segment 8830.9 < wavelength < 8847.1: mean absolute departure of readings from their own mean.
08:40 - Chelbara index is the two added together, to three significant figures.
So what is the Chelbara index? 11.2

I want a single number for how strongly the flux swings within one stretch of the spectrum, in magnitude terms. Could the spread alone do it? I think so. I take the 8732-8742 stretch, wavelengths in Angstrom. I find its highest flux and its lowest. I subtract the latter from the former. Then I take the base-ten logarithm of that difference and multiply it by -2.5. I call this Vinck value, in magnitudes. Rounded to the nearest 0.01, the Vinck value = -0.92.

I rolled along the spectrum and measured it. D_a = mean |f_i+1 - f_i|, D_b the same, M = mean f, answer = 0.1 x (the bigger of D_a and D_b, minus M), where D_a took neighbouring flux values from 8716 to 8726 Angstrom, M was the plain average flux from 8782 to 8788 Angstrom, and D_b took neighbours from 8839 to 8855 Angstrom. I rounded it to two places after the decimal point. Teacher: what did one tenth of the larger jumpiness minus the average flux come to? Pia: -1.07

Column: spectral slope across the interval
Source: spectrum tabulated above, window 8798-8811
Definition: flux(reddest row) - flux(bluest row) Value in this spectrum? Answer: -0.2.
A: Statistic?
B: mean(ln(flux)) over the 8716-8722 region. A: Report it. 2.44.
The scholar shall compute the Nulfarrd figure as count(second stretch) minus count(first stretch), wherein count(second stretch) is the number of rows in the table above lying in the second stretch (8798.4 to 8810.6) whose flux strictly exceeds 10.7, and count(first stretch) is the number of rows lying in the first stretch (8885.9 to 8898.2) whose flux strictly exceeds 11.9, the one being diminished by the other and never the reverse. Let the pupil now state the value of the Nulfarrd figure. 2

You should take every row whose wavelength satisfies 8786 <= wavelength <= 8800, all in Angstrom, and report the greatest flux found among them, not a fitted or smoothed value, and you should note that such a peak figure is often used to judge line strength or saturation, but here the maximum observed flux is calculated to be 12.88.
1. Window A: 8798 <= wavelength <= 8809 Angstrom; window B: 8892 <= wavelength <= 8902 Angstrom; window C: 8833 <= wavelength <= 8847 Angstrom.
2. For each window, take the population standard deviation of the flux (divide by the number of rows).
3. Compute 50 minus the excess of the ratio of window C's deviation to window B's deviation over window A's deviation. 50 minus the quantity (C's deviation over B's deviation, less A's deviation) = 46.3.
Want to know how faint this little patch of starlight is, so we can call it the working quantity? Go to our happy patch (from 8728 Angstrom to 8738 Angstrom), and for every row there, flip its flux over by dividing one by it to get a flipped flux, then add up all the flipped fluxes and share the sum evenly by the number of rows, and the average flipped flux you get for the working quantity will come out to 0.088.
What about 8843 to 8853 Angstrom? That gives 0.080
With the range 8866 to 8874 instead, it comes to 0.078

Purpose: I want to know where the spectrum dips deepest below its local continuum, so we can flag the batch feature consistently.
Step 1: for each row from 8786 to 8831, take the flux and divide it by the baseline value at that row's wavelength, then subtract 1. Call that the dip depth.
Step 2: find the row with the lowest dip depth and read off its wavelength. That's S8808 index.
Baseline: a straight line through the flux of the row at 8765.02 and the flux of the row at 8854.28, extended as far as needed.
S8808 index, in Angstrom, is 8827.81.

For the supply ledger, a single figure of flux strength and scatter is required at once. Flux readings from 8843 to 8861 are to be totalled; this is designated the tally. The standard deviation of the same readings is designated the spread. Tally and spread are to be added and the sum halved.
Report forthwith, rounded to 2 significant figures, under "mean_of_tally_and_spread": 54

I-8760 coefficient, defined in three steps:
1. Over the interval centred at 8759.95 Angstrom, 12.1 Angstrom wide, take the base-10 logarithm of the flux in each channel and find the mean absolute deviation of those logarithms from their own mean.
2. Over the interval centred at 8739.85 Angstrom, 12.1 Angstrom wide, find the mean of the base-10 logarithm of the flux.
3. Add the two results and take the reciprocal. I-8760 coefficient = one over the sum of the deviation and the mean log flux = 0.934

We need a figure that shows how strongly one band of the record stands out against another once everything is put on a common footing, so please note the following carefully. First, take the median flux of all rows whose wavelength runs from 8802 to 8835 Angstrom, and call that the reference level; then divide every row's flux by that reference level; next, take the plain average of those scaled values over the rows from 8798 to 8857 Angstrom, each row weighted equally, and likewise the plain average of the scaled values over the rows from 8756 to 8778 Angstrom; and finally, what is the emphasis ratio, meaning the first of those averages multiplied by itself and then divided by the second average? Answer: 1.01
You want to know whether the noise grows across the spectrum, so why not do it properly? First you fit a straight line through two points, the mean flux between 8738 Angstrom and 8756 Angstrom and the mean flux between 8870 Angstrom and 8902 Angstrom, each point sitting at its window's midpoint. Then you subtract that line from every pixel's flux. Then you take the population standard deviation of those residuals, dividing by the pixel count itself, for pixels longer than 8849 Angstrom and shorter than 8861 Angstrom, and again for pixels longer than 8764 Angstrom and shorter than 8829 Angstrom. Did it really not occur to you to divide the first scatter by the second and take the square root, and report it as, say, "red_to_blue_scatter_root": 0.97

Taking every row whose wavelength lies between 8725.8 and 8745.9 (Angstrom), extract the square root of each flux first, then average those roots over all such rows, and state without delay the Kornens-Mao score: 3.30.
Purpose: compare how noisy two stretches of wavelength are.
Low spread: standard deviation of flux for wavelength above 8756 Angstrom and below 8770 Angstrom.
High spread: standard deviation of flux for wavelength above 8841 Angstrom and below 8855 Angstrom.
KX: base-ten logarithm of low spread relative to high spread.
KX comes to 0.06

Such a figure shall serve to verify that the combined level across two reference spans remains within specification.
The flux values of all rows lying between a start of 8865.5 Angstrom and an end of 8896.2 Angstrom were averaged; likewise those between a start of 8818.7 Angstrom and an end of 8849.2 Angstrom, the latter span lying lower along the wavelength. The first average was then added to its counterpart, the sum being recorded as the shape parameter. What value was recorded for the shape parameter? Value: 23.4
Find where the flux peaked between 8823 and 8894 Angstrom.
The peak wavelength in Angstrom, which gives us 8829.84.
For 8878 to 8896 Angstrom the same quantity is 8886.96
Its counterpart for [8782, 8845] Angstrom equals 8829.84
